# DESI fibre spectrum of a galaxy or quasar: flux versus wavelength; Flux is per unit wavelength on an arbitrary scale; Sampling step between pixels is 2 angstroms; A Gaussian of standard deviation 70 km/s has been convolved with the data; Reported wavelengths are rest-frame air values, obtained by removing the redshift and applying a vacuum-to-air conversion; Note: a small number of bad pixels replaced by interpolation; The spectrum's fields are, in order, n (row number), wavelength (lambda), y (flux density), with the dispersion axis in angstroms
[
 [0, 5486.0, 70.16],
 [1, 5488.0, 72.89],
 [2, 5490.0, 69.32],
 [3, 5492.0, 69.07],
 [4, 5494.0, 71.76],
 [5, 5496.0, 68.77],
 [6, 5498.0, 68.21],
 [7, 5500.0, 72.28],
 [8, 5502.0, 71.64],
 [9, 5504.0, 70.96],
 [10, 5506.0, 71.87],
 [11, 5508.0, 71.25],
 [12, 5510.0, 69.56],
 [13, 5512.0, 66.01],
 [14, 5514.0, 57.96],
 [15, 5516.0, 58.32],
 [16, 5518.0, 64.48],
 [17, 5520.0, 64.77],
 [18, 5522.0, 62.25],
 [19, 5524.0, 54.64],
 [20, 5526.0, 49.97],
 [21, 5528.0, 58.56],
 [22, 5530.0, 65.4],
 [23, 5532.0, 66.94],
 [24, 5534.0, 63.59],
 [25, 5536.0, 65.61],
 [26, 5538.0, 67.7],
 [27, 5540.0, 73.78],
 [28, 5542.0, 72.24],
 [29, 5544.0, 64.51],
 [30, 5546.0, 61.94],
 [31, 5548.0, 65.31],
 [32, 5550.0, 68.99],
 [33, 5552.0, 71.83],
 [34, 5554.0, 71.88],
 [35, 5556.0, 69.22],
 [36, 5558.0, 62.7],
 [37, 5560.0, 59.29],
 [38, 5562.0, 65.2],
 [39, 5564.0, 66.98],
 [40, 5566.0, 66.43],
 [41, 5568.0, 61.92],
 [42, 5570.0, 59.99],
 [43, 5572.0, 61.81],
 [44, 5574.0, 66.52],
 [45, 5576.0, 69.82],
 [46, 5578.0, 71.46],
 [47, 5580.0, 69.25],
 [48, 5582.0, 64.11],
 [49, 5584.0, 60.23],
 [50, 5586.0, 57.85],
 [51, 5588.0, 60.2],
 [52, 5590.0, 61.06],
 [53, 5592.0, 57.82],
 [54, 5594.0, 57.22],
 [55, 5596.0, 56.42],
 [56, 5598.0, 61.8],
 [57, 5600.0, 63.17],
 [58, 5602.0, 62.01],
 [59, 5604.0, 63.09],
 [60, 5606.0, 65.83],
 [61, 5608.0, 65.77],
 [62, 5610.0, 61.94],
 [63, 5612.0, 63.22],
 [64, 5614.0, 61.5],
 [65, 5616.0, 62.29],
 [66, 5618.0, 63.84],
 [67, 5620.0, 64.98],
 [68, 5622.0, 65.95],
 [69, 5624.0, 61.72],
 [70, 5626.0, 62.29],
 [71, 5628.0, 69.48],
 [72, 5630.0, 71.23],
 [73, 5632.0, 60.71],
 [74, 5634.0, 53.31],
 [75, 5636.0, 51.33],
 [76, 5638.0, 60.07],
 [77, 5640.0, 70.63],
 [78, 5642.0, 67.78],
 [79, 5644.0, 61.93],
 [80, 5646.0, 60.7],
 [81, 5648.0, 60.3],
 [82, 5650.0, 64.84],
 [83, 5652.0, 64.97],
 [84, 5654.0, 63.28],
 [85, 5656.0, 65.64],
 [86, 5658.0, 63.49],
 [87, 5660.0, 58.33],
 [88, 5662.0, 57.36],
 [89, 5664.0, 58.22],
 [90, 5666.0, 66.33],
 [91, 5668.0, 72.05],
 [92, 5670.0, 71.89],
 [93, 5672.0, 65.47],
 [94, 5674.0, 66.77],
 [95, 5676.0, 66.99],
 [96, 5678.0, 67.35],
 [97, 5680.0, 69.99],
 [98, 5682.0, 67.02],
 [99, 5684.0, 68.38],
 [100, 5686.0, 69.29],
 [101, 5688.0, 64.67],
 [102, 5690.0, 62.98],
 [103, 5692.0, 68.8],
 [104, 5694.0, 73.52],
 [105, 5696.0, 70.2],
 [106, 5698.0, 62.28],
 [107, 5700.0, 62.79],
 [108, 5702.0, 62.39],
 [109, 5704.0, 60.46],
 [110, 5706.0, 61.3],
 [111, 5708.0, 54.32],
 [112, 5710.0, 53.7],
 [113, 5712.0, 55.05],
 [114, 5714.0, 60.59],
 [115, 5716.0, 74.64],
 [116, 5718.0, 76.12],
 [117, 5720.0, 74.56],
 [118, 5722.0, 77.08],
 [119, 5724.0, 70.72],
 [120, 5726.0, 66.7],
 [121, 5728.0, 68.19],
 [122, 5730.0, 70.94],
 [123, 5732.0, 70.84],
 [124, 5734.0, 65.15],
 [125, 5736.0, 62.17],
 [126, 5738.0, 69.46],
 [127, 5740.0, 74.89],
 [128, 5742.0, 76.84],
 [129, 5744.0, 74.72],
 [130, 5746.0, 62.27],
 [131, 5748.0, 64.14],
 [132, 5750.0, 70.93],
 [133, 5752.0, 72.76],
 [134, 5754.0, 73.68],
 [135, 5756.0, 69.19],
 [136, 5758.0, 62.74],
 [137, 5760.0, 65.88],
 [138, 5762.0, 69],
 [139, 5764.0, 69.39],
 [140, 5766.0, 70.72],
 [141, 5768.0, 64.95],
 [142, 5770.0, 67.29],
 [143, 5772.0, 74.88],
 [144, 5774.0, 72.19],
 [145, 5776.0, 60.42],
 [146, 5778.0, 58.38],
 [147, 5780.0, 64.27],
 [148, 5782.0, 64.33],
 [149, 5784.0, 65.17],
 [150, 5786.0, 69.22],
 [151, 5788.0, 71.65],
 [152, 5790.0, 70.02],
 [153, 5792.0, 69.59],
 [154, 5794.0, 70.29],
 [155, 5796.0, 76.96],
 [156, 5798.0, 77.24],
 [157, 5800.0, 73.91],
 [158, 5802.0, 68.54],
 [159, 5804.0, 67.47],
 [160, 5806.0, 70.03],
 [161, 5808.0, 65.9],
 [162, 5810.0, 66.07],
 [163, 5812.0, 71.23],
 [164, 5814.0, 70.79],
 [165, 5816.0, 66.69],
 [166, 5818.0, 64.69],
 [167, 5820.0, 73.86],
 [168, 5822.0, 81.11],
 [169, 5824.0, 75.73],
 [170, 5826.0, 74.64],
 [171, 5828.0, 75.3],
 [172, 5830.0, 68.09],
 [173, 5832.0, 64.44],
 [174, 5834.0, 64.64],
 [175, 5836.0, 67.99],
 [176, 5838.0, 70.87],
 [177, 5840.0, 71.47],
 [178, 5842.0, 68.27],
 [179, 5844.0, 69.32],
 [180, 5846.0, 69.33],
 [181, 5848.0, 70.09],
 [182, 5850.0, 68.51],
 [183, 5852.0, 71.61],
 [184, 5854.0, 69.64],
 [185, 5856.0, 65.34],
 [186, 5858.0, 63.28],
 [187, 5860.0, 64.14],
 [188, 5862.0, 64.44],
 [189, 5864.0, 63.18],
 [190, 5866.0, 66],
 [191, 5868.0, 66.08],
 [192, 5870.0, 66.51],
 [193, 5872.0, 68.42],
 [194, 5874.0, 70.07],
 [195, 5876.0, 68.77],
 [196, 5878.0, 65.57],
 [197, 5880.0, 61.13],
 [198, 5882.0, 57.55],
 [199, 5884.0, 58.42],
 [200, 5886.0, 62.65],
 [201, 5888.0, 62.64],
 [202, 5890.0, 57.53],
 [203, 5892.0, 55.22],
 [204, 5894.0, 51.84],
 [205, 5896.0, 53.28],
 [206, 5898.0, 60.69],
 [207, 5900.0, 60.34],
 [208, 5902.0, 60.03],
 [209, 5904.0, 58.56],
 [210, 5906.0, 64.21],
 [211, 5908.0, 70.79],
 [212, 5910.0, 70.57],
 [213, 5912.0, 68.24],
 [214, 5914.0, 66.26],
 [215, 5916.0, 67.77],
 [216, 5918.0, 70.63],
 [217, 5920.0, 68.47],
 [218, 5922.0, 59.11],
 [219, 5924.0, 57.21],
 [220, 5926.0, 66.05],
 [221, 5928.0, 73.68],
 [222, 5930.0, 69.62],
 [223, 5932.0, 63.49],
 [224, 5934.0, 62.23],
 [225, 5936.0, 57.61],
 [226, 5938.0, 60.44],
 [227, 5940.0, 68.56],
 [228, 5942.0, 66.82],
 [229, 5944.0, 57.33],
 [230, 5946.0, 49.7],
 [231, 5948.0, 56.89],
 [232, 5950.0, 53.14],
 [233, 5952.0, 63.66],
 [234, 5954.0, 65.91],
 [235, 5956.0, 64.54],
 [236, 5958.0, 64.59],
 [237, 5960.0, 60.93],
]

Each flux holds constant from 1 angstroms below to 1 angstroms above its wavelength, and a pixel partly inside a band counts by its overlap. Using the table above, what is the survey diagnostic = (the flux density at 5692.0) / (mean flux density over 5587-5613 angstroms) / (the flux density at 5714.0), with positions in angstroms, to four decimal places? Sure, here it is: 0.0185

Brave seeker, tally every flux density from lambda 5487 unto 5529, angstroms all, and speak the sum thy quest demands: 1385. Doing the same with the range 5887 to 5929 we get 1323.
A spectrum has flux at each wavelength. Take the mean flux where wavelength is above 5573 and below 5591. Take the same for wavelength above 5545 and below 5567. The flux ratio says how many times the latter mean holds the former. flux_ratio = 1.03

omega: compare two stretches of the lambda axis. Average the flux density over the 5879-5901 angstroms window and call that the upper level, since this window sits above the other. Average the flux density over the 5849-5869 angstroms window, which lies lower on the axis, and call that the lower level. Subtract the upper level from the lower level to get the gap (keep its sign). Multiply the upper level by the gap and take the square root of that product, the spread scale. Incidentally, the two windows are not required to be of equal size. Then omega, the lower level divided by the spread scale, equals 3.08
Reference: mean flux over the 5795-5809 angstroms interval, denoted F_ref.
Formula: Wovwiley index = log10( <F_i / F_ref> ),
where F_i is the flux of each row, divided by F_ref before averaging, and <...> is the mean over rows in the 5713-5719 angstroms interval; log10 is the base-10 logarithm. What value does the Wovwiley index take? -0.006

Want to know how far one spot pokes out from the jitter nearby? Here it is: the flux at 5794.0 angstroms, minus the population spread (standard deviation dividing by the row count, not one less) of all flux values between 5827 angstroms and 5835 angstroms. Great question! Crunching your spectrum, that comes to 66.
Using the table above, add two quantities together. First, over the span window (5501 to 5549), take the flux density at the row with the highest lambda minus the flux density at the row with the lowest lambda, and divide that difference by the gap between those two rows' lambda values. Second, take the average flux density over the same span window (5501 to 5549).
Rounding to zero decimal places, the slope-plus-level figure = 65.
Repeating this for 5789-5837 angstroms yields 71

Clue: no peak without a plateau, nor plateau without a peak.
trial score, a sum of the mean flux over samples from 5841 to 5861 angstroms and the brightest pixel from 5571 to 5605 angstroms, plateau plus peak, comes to 139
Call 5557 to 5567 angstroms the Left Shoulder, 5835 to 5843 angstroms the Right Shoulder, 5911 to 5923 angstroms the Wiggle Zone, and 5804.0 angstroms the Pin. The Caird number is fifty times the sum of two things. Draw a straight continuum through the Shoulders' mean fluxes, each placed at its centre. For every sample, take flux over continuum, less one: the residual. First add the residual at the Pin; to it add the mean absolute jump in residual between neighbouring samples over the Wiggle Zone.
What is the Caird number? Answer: 1.4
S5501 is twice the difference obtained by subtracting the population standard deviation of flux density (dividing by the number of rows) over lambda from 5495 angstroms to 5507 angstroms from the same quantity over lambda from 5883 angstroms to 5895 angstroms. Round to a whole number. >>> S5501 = 5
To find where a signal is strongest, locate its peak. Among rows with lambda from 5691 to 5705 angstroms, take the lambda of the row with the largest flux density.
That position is 5694.0 angstroms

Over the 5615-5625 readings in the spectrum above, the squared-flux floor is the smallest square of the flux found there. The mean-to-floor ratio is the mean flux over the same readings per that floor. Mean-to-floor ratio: 0.0167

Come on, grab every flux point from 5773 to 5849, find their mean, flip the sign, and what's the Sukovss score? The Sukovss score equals -69.5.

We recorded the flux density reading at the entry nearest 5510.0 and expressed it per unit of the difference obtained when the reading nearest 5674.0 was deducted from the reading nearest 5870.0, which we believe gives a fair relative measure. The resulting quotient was -268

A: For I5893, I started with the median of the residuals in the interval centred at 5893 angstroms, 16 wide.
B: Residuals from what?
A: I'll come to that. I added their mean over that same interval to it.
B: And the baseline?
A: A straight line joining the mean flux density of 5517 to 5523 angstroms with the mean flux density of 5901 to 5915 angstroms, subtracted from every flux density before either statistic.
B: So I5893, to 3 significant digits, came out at -14.0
